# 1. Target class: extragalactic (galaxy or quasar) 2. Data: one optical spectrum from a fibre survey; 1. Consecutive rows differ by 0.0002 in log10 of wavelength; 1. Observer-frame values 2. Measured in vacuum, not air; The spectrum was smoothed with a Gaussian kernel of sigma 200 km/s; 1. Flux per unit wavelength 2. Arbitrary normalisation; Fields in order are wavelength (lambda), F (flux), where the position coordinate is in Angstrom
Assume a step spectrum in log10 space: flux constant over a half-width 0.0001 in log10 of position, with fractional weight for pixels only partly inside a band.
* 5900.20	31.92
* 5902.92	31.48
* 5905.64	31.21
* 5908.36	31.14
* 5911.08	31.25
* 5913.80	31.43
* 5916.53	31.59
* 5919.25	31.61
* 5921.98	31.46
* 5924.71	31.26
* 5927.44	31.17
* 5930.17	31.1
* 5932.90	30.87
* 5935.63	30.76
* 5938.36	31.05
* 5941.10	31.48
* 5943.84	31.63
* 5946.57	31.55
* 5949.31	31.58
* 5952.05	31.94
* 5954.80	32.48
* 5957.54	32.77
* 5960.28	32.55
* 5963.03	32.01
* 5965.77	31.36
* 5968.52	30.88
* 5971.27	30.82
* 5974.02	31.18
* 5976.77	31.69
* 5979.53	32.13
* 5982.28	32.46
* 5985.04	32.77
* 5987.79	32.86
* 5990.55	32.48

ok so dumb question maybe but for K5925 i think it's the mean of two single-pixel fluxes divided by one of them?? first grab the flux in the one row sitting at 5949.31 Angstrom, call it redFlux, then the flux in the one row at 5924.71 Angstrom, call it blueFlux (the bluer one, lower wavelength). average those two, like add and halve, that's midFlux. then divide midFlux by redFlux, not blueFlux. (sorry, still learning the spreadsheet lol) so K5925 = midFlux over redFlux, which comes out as 0.99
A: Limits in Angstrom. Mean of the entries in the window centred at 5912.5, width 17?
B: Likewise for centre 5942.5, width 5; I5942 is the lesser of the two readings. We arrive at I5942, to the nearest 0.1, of 31.4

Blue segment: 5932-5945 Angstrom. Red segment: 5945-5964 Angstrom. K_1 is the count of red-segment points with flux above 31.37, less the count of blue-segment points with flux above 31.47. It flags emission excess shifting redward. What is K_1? 5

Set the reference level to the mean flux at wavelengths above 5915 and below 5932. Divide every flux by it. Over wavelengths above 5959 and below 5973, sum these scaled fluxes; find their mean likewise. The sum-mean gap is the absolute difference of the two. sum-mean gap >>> 4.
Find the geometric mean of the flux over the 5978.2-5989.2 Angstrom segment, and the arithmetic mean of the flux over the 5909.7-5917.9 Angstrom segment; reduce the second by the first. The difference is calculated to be -1.1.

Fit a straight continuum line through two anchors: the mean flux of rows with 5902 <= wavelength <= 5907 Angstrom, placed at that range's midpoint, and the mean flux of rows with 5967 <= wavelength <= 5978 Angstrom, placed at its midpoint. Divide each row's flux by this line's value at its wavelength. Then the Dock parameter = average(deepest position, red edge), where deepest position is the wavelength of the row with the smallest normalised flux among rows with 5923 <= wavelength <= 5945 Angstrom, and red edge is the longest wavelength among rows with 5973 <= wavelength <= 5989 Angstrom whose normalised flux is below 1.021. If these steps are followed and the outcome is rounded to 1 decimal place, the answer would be 5956.2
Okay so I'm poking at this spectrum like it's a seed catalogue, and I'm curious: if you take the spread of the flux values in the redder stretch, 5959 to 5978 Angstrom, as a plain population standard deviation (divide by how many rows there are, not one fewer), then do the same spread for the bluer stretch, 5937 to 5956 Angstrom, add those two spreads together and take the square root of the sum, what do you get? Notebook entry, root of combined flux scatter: 0.995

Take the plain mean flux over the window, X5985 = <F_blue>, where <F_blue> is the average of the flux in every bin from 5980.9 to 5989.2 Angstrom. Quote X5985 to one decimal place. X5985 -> 32.7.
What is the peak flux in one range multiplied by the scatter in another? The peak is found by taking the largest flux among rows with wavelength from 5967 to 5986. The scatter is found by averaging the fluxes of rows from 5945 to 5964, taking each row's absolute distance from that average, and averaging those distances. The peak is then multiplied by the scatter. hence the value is 13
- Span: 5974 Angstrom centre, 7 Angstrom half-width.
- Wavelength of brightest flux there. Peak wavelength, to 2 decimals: 5979.53 Angstrom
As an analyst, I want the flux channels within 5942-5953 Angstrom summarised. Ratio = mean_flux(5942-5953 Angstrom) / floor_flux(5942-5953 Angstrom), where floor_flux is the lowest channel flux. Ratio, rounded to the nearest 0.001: 1.004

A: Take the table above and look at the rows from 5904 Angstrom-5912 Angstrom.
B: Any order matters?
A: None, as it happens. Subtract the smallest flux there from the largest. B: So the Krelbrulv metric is 0.1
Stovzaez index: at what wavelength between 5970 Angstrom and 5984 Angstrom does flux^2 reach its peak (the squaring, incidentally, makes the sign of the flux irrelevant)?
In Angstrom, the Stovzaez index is 5982.28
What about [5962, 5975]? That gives 5963.03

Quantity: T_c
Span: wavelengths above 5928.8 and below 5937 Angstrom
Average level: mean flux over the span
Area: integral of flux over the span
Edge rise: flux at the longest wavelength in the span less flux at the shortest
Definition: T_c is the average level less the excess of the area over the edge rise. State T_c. -223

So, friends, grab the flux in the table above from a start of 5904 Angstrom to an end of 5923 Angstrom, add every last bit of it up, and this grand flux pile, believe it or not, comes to 220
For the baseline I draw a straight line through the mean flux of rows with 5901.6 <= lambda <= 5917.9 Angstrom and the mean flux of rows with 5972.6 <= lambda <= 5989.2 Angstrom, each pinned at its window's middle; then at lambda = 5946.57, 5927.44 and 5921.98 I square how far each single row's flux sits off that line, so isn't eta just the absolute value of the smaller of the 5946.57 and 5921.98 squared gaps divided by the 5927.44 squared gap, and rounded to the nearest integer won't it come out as 0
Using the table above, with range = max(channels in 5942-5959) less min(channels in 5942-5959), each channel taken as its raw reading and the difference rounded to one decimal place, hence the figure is 1.2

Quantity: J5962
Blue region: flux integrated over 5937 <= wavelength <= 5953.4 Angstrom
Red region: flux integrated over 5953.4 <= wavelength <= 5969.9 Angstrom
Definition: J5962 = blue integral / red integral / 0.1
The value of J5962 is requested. 9.8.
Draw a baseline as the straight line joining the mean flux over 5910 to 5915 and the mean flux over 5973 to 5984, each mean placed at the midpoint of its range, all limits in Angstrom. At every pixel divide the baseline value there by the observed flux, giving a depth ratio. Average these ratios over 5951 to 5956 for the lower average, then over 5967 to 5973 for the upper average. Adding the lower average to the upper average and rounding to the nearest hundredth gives 2.01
